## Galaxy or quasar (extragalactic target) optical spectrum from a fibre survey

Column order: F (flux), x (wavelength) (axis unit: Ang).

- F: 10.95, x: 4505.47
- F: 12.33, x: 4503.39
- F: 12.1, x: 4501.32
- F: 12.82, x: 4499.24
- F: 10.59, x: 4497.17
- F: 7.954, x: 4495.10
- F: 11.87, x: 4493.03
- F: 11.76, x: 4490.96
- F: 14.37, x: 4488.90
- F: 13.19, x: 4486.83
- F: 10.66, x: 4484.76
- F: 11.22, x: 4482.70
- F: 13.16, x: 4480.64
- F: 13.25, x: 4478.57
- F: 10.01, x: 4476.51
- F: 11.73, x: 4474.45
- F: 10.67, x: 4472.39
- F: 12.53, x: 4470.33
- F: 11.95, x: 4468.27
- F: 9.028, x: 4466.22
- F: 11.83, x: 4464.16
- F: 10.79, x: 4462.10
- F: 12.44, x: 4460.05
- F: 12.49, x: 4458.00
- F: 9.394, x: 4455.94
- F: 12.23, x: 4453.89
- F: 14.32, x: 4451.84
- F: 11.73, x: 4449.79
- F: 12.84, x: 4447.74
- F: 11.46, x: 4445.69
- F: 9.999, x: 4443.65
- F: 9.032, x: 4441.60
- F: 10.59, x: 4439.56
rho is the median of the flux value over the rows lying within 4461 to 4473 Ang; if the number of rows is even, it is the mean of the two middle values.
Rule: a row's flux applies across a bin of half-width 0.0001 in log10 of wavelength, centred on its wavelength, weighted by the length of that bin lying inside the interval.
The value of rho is 11.3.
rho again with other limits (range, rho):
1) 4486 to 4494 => 12.5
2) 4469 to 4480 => 11.7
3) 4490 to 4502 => 11.8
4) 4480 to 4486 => 11.2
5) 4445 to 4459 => 12.2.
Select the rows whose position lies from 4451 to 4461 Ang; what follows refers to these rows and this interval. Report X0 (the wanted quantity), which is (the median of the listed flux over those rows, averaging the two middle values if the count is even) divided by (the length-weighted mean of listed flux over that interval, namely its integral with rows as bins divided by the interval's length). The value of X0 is 1.03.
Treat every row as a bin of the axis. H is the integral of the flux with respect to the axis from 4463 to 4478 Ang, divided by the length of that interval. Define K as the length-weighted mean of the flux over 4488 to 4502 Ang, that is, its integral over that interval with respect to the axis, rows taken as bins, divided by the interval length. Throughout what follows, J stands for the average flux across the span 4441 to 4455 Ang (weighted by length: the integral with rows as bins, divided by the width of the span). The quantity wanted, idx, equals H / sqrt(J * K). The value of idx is 0.96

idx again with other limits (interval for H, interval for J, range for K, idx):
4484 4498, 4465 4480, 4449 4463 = 0.99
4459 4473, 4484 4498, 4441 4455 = 0.98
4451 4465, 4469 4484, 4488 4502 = 1.02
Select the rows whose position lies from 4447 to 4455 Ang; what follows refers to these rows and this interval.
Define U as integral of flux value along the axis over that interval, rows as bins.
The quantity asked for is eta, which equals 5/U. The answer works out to 0.049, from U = 102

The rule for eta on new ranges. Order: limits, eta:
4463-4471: 0.055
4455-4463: 0.055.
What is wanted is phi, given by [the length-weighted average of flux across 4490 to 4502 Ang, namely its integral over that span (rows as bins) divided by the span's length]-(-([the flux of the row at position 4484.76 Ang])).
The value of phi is 21.8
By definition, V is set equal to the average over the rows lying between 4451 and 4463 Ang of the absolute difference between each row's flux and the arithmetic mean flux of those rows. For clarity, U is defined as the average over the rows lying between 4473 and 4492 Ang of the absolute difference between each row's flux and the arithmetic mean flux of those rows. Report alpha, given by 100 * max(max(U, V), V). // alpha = 123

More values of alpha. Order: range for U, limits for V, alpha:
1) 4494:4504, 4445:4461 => 151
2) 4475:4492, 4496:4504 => 129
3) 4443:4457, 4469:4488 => 122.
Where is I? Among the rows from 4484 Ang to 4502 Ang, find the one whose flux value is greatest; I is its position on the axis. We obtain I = 4488.90 Ang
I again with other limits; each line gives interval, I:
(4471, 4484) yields 4478.57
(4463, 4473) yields 4470.33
